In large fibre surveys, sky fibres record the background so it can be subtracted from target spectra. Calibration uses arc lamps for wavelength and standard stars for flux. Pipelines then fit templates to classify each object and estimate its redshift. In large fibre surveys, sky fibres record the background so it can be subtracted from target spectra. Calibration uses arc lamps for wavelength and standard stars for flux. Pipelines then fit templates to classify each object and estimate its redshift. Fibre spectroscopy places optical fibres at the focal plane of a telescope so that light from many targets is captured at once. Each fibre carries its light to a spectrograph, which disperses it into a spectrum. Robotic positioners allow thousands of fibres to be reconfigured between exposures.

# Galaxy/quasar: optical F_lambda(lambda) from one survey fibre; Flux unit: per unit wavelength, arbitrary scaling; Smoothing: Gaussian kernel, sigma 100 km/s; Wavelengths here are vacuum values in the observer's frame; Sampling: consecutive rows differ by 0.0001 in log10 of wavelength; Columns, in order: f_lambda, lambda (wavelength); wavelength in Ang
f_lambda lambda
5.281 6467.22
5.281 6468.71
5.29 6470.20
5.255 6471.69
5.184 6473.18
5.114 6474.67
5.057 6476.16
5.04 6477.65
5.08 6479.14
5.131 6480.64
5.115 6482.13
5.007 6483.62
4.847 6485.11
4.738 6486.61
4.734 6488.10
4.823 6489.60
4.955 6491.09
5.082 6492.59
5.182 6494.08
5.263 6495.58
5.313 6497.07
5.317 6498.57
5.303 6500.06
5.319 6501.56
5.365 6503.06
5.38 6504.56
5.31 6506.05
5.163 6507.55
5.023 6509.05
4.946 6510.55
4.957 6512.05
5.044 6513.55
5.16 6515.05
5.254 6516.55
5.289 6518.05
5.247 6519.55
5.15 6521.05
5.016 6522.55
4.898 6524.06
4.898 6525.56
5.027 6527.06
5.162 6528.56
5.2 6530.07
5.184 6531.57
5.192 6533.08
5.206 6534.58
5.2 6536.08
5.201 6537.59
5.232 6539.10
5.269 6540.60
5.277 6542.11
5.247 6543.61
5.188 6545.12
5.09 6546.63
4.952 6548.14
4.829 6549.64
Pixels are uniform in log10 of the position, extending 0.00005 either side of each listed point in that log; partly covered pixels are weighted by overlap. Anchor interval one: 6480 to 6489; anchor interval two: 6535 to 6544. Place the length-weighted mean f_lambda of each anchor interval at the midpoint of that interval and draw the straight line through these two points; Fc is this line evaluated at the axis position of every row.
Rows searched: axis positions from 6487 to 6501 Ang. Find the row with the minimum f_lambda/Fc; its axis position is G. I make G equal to 6488.10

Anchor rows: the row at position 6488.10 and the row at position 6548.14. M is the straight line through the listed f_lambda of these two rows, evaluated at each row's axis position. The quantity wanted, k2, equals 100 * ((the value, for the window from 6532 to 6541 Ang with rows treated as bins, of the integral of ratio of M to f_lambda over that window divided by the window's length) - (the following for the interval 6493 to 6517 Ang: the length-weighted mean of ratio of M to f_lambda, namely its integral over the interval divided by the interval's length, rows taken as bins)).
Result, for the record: 1.9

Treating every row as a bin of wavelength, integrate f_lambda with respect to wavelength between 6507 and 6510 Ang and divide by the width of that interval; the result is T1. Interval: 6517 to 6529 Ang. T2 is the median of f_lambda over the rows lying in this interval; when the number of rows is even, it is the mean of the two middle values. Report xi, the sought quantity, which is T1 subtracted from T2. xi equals 0.014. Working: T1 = 5.07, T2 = 5.09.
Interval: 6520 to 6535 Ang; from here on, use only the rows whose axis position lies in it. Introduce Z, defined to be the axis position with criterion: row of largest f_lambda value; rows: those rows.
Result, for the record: 6534.58 Ang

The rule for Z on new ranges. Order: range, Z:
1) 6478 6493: 6480.64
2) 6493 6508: 6504.56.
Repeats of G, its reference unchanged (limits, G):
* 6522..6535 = 6525.56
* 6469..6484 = 6483.62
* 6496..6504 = 6500.06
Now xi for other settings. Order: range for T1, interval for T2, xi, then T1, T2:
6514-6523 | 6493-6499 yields 0.098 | 5.19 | 5.29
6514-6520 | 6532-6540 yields -0.028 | 5.23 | 5.20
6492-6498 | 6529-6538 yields -0.019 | 5.22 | 5.20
